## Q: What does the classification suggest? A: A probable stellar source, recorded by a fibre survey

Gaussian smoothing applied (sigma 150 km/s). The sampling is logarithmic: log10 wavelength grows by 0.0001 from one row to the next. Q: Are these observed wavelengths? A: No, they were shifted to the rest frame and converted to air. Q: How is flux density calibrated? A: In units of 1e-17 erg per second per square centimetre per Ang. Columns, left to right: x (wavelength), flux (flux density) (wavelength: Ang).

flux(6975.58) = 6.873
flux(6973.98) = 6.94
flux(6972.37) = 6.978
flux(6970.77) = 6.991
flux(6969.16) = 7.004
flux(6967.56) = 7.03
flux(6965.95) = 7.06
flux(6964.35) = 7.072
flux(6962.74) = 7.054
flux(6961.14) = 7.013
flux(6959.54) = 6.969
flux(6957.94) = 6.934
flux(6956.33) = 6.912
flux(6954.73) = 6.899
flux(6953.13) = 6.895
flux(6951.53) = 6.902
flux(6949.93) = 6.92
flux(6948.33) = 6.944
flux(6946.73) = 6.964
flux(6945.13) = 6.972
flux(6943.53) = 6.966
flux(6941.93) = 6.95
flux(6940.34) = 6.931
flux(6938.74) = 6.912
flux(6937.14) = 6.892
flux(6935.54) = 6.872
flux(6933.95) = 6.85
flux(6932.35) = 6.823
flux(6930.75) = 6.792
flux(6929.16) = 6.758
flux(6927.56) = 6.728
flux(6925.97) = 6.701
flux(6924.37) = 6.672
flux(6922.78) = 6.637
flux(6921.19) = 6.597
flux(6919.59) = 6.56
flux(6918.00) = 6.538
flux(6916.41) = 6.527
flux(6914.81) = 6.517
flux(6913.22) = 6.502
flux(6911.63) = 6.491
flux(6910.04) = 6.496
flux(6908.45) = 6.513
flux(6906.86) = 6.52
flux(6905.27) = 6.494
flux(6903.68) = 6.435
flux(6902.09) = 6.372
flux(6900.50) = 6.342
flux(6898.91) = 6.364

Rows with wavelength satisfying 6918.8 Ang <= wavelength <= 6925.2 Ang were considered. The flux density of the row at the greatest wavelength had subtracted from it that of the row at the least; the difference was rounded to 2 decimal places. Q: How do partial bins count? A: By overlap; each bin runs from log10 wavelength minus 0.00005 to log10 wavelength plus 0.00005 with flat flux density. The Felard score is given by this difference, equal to 0.11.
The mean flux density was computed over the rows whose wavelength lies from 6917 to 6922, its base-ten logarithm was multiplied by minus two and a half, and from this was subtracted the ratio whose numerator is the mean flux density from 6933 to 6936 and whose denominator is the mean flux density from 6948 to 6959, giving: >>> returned -3.04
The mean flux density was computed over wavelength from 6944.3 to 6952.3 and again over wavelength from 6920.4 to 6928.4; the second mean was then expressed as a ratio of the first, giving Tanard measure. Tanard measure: 0.961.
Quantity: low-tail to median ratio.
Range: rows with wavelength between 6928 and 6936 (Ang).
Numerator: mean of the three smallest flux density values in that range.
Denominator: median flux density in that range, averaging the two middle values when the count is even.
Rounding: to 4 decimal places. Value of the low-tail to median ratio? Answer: 0.9953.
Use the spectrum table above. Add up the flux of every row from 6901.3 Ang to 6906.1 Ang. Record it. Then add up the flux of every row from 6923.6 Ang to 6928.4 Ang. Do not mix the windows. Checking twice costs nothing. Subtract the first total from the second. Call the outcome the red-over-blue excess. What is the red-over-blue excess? 0.8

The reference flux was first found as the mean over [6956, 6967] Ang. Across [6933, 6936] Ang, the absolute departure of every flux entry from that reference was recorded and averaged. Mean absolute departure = 0.14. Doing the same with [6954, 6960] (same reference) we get 0.07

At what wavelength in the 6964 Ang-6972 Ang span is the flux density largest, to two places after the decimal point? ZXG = 6964.35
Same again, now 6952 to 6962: 6961.14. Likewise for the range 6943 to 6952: 6945.13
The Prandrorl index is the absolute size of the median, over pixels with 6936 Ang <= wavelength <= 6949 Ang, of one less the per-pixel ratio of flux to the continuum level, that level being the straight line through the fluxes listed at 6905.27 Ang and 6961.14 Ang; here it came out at 0.016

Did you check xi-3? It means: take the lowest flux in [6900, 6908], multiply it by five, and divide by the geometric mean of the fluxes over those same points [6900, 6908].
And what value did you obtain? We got 4.93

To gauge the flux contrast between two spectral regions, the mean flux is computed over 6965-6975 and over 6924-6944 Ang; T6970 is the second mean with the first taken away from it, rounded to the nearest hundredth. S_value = -0.17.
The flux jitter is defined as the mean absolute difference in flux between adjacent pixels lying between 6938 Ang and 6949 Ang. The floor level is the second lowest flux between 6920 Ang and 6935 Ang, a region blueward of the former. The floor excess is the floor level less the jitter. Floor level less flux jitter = 6.62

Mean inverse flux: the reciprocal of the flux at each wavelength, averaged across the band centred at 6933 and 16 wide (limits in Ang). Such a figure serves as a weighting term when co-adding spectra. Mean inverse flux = 0.147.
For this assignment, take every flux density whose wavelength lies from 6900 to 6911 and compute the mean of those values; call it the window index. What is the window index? 6.5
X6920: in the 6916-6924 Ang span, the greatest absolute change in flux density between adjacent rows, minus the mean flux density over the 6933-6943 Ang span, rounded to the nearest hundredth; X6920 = -6.86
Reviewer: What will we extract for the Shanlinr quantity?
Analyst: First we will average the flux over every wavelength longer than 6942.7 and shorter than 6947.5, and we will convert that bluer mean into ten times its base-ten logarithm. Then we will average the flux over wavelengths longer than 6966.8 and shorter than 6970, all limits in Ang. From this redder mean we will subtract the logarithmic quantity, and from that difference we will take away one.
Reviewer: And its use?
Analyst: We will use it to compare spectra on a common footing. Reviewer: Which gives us -2.41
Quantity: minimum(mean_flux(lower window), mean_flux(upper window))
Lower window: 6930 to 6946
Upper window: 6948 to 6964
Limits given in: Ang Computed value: 6.90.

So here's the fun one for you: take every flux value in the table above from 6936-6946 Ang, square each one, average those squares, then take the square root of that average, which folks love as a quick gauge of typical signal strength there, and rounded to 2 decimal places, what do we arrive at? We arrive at 6.94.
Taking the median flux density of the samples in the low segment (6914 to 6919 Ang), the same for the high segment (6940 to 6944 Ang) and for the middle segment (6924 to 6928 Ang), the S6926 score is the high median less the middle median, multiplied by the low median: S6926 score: 1.6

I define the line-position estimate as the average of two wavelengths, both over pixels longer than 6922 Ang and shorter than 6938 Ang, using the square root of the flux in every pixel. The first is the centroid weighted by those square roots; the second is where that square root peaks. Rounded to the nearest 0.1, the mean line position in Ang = 6933.6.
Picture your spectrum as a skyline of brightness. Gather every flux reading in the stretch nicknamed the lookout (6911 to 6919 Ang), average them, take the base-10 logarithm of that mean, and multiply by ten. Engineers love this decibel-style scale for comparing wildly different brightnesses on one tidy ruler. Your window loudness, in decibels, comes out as 8.14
